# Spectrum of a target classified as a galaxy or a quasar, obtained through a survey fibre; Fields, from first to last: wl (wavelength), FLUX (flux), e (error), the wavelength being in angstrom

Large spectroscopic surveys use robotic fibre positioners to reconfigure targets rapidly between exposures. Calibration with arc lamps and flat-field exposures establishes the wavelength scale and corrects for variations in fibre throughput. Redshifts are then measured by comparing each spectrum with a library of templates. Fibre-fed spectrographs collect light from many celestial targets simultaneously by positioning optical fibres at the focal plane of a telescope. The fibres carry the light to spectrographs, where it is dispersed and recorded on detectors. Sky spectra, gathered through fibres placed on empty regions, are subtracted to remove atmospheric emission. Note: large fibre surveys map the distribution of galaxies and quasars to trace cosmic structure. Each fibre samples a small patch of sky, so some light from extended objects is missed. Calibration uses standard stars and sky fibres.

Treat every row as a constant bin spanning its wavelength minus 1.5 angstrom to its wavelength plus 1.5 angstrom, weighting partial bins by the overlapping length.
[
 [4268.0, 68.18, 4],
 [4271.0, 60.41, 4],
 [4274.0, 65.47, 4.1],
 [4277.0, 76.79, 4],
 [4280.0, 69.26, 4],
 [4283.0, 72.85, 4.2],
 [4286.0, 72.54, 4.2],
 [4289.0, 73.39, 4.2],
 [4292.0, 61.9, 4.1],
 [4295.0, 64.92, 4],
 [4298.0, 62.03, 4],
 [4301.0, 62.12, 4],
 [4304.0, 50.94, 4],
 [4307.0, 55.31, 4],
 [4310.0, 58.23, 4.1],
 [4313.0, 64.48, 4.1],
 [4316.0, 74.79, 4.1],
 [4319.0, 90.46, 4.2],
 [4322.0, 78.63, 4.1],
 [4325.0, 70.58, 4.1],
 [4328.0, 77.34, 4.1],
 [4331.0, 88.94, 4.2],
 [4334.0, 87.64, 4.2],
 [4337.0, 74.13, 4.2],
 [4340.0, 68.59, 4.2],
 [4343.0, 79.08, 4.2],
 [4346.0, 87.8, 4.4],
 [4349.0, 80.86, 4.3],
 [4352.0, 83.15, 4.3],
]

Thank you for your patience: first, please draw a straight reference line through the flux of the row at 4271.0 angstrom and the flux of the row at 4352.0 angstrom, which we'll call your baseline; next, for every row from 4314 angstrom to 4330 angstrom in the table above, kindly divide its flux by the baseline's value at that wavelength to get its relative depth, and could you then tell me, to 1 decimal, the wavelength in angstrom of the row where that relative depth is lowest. 4325.0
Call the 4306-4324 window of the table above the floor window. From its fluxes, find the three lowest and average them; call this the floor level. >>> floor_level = 59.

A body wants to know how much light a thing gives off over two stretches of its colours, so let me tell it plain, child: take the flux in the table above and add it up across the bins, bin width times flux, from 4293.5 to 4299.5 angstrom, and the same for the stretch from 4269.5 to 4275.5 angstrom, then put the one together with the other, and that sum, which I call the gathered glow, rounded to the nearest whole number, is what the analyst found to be 758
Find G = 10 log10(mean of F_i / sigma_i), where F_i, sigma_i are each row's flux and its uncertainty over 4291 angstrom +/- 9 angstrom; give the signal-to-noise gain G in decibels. 12.2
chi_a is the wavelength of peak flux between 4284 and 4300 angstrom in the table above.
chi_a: 4289.0 angstrom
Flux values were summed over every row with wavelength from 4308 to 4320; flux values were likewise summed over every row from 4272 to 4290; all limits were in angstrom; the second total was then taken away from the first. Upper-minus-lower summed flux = -142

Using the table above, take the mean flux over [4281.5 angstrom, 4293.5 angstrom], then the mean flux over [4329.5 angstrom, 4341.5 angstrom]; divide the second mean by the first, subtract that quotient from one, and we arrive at -0.138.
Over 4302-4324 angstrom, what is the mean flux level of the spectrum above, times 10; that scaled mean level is 675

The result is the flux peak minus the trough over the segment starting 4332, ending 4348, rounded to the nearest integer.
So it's 19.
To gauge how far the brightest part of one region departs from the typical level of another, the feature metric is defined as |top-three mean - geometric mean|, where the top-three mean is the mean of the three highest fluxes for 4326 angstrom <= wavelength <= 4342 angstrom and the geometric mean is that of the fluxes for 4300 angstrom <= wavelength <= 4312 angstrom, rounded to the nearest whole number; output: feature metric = 28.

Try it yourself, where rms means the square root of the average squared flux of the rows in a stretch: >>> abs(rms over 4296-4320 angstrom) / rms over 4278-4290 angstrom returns 0.91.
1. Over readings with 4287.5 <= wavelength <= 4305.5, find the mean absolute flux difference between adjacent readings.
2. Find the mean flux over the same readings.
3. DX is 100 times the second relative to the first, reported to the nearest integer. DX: 1091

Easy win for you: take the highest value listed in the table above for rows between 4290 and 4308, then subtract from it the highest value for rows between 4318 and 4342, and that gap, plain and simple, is -26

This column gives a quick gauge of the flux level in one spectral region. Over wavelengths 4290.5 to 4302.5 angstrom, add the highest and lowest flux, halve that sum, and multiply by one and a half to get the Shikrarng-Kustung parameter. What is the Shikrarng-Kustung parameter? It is 95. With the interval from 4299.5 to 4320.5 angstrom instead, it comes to 106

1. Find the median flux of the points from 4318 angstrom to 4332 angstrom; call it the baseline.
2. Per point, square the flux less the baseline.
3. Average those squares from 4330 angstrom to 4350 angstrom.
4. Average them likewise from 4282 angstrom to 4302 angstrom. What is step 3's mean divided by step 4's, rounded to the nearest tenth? 0.4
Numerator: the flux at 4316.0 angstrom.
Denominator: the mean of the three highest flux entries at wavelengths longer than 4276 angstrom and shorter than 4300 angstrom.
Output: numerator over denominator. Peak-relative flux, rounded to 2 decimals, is 1.01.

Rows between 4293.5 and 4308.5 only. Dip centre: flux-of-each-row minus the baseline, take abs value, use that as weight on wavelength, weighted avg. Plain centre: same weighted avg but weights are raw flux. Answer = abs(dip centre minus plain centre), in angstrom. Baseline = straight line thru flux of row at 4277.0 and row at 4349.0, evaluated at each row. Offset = 1.3 angstrom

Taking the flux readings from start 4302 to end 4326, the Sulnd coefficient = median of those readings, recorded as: 68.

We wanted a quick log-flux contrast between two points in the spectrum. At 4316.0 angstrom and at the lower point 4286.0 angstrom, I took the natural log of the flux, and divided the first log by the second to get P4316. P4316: 1.01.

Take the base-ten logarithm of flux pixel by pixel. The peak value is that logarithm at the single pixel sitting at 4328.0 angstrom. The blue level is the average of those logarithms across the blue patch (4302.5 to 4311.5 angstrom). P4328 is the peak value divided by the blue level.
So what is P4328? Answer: 1.09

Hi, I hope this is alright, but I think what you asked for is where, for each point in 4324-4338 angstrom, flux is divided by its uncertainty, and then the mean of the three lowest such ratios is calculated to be 18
